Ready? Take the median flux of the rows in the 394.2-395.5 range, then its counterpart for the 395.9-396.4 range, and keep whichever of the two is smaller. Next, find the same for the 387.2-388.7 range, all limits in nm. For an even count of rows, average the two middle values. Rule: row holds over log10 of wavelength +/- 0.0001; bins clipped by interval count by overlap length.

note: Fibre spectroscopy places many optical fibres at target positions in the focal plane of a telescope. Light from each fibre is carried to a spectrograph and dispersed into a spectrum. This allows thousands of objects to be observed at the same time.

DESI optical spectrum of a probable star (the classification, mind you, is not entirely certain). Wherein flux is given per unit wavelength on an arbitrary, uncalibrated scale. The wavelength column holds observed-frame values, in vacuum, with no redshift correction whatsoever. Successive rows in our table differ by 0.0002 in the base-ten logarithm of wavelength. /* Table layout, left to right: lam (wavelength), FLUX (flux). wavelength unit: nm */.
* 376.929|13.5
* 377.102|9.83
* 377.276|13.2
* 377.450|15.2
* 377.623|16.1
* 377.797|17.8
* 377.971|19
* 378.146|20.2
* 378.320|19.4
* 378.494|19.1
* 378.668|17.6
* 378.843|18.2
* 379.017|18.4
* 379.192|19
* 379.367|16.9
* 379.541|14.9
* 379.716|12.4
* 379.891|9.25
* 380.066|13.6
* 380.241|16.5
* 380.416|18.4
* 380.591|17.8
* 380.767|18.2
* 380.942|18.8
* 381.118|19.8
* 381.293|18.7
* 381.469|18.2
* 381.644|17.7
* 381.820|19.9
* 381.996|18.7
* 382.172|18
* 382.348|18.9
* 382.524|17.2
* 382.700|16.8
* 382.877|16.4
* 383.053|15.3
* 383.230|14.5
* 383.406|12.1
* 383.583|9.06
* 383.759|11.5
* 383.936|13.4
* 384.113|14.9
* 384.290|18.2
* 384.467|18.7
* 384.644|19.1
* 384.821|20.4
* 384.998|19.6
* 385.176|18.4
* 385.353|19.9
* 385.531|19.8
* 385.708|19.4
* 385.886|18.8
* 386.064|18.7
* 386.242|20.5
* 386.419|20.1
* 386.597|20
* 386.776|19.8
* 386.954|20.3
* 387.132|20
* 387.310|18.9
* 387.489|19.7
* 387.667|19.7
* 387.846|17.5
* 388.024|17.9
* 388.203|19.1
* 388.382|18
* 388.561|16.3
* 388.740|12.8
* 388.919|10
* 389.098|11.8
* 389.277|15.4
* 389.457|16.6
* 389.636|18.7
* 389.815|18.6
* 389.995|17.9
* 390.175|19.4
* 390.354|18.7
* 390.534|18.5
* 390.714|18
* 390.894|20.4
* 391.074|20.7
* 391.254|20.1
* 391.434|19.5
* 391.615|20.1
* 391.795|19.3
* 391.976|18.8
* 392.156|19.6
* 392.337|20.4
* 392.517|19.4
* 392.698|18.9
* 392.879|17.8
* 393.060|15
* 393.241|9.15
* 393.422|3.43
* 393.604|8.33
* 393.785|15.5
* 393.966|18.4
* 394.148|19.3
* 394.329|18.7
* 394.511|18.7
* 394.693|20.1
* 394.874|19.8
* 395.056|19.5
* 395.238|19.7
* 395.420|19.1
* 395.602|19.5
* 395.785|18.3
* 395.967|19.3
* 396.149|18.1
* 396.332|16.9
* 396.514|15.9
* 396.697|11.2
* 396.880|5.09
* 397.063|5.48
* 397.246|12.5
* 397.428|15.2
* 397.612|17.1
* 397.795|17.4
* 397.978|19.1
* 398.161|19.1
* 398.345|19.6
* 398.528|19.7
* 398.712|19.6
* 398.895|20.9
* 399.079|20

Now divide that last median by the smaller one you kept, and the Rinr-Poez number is 1.02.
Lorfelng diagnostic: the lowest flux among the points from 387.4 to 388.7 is 16.3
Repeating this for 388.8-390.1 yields 10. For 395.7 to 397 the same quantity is 5.09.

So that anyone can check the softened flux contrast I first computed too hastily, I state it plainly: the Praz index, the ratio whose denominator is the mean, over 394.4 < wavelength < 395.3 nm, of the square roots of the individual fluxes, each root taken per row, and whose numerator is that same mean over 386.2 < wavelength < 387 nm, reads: 1.01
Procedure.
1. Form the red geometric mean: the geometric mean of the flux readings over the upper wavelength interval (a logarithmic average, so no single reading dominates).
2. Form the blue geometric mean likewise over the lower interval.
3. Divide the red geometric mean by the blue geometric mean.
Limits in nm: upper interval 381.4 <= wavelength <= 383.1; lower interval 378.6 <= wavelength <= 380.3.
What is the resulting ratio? 1.15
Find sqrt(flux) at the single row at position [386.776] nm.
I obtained 4.45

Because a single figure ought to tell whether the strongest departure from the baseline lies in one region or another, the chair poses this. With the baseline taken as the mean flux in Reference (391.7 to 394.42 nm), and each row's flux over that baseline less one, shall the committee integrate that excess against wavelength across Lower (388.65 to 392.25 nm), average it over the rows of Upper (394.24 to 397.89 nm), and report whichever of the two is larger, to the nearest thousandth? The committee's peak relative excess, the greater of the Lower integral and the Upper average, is 0.360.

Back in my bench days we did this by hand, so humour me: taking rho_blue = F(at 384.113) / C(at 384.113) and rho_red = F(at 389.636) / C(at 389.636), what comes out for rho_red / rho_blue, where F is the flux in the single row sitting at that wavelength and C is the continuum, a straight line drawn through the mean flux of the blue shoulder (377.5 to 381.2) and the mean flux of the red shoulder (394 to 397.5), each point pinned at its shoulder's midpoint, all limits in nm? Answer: 1.27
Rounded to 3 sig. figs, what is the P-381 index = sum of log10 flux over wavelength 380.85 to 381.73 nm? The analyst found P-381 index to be 6.35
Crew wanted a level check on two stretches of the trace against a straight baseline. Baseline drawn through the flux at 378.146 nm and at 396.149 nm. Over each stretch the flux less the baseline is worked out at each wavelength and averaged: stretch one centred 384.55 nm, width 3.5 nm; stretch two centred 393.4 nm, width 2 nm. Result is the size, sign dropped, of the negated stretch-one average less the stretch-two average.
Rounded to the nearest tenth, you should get 6.0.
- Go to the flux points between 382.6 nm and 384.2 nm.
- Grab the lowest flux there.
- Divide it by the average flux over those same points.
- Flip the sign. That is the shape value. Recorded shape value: -0.66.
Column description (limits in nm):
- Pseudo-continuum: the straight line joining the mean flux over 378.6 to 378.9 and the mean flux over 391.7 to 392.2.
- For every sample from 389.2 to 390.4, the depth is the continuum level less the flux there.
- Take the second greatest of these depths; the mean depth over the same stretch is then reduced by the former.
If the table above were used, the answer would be -1.26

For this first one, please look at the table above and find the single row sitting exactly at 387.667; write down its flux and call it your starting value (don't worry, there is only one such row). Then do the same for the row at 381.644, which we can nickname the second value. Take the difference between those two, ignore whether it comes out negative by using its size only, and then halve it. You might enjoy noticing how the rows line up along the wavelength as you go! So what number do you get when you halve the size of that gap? 1.0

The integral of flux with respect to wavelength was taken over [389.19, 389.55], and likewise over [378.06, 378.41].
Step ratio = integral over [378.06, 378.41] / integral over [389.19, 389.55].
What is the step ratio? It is 1.2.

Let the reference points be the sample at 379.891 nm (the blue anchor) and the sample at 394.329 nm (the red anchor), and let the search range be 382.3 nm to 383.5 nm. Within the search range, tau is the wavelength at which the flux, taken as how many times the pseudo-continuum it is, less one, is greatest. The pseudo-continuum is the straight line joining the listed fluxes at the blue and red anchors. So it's 382.348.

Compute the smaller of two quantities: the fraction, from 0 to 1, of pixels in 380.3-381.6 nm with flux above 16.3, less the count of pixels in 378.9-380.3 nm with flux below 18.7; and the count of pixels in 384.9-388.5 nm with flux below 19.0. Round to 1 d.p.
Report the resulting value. -6.0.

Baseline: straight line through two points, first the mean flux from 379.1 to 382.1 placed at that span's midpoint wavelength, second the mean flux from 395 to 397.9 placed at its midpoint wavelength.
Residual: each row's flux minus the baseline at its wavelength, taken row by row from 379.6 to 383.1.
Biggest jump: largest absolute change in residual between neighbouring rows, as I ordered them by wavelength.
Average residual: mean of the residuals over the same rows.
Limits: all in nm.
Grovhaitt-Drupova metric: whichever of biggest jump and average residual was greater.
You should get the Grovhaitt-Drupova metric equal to 4.4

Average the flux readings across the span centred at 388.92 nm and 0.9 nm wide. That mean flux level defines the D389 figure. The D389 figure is 13.3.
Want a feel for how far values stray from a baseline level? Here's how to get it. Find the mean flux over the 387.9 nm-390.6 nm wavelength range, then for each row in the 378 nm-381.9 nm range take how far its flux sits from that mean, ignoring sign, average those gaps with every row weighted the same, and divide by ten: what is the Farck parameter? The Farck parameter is 0.227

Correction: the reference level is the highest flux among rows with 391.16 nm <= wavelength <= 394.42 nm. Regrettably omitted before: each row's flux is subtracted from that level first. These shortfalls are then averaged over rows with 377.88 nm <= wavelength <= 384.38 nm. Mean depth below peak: 4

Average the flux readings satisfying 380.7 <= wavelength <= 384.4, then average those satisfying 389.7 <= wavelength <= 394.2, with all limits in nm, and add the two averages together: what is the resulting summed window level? 33.9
